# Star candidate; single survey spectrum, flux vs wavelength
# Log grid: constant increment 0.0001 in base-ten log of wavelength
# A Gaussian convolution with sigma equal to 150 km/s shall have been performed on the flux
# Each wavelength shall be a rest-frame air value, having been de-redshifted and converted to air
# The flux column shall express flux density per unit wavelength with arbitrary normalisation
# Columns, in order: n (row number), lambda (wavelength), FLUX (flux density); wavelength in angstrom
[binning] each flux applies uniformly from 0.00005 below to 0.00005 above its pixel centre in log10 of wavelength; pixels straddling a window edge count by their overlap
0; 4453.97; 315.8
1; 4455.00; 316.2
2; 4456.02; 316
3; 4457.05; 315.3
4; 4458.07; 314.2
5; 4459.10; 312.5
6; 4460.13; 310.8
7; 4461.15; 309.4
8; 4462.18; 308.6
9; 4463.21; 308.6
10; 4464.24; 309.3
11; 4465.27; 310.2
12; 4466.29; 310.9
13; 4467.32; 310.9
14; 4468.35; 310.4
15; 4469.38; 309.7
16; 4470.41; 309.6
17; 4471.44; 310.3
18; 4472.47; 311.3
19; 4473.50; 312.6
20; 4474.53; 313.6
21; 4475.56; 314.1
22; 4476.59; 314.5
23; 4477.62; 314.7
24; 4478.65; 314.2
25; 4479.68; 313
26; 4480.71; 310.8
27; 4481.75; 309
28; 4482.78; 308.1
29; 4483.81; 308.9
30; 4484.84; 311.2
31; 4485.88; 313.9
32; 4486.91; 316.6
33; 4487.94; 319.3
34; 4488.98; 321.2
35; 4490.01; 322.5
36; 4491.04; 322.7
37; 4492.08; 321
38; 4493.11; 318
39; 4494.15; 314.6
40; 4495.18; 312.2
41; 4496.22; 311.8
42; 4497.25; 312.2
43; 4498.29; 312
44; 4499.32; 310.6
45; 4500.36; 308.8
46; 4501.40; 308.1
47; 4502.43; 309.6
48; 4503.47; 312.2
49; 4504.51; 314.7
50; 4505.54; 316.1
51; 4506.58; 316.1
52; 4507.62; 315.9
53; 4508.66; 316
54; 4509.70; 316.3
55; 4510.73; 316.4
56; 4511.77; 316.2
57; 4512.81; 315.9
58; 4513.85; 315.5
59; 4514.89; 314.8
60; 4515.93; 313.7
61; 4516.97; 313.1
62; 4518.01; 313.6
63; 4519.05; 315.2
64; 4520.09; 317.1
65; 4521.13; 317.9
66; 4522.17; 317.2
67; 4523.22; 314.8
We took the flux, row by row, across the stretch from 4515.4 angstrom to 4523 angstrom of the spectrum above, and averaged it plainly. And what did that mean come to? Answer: 315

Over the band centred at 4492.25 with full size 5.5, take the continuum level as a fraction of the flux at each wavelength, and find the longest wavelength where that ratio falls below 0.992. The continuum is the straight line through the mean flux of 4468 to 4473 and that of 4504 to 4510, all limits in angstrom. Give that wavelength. 4493.11 angstrom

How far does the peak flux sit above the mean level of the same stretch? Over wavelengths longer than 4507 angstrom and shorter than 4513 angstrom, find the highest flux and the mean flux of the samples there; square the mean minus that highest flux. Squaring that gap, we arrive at 0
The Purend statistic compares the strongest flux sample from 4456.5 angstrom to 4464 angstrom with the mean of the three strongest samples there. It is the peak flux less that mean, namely 1.3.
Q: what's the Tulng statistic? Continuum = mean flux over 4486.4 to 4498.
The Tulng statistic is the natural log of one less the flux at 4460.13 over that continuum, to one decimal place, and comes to -3.9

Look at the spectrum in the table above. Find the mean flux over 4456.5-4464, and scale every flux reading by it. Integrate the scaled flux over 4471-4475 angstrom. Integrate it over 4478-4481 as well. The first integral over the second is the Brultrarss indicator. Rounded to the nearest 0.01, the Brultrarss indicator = 1.33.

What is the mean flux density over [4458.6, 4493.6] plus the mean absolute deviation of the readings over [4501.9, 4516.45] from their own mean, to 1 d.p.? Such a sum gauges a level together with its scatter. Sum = 314.4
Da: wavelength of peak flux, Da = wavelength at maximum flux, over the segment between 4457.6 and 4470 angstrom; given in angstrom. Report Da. 4458.07 angstrom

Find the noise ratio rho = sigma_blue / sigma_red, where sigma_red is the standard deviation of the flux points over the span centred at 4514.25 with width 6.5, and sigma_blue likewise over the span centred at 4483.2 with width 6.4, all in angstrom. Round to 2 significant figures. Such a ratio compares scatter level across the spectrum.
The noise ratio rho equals 1.7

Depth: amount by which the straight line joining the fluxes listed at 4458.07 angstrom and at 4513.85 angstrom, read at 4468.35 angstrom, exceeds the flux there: 4.0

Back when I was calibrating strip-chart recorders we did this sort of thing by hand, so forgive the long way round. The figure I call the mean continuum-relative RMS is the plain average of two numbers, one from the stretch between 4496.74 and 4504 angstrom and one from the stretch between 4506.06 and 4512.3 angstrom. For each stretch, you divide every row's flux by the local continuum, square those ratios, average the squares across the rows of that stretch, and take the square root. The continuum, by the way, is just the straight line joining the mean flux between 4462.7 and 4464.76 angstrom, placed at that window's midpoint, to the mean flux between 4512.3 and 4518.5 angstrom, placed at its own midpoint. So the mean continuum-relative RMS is 1.00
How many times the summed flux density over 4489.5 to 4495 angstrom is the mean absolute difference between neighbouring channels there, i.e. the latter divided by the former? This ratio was 0.0013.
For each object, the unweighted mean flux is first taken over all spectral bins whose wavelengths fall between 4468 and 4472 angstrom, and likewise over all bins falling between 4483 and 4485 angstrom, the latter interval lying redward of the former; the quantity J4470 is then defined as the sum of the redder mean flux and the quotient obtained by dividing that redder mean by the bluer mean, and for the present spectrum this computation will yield 311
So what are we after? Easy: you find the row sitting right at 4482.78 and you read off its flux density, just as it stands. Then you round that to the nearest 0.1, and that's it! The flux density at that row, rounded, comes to 308.1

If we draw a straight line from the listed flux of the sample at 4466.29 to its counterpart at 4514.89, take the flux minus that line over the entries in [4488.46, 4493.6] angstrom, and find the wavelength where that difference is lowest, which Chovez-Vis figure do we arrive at 4493.11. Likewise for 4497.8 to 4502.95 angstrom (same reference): 4501.40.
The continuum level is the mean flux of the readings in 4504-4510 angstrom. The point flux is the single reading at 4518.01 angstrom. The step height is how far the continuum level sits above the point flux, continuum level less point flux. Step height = 2.2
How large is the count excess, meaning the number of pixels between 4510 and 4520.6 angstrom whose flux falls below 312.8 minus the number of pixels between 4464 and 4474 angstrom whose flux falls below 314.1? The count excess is -10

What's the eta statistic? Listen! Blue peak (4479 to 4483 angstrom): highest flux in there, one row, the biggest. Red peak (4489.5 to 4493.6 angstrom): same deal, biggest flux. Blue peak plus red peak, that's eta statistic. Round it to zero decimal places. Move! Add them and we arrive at 636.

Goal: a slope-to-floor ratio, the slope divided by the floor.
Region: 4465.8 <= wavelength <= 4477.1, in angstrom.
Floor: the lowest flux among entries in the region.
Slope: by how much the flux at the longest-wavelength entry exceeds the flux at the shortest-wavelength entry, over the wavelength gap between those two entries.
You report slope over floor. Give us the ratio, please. 0.0011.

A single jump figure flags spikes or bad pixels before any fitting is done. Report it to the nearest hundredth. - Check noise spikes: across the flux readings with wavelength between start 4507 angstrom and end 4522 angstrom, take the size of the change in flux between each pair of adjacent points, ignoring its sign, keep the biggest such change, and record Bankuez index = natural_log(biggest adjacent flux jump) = 0.64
